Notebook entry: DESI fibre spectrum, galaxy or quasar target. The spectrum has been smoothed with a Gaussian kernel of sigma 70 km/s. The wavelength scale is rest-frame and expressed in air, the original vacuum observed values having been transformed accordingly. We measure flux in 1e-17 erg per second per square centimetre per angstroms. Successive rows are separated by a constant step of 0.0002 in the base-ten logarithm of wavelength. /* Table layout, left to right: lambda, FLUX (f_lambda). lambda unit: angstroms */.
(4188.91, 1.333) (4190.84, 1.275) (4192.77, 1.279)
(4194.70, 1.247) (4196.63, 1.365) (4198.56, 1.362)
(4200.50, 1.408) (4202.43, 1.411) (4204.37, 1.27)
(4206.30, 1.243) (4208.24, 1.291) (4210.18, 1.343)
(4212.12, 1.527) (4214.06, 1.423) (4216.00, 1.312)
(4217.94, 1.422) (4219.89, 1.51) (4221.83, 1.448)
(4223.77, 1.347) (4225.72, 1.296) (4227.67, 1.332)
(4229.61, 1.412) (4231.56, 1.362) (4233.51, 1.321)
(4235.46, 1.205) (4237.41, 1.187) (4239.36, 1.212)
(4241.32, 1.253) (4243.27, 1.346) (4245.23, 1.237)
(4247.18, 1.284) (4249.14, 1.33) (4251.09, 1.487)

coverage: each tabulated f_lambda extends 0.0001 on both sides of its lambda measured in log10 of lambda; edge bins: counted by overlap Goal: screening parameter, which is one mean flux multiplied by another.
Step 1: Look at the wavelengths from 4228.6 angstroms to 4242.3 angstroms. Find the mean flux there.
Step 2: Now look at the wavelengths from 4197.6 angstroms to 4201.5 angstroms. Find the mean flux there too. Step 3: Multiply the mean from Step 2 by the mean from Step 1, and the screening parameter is 1.77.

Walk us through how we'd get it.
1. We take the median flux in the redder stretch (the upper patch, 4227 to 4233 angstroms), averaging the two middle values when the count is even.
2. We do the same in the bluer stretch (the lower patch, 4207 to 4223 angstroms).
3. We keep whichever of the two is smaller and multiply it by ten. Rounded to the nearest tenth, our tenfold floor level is 13.6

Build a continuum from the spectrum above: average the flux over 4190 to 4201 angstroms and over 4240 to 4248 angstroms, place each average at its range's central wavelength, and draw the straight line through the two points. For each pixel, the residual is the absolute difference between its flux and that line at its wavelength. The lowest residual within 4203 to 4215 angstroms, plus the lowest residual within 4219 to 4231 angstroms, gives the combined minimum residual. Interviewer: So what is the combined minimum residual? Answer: 0.021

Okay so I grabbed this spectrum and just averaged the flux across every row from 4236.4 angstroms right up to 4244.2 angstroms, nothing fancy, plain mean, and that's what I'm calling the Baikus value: 1.25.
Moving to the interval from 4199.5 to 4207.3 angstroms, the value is 1.33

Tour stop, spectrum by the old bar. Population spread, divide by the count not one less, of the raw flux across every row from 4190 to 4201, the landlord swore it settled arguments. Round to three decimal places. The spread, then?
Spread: 0.058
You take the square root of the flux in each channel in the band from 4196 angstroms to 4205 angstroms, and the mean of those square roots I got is 1.17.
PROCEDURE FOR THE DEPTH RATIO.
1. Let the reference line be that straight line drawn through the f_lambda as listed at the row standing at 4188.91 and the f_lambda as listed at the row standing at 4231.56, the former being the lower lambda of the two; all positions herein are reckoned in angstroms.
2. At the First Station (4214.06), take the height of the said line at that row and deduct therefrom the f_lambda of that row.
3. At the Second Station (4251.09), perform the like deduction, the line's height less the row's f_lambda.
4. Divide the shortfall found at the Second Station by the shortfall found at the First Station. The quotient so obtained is 1.5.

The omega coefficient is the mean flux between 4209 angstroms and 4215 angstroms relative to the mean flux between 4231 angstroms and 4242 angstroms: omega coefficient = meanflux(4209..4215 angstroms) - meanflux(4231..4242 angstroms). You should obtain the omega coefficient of 0.17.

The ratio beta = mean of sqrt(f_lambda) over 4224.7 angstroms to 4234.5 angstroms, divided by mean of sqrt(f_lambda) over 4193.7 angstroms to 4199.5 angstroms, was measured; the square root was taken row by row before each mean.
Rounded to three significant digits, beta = 1.01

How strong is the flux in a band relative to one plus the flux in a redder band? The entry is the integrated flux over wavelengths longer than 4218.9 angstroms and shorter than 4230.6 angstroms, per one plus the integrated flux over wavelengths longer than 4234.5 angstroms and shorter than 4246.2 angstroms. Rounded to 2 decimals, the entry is 1.05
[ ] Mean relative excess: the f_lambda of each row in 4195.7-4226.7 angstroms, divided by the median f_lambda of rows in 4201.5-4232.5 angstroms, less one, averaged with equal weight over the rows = 0.01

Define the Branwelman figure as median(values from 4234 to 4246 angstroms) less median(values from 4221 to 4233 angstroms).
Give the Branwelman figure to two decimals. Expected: -0.13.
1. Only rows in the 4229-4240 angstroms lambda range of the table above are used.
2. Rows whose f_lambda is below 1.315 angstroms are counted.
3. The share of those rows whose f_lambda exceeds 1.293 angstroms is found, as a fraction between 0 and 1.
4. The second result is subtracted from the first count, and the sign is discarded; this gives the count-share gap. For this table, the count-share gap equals 2.5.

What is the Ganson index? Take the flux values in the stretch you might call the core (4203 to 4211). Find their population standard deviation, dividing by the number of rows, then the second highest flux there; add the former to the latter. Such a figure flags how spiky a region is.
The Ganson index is 1.33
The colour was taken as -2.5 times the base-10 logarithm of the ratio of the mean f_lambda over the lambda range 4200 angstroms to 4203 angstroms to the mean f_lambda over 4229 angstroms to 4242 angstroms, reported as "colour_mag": -0.11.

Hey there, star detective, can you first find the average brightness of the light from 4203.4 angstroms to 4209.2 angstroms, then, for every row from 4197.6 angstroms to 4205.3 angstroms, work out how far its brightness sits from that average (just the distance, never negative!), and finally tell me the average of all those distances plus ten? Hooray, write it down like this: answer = 10.09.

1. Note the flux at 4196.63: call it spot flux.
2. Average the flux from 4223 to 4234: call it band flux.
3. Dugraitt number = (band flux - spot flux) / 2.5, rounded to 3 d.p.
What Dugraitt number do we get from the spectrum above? -0.008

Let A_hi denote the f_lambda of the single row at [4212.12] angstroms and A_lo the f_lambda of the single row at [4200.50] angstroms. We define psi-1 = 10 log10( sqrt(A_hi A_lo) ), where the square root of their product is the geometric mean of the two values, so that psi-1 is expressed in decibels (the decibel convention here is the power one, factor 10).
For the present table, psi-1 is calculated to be 1.7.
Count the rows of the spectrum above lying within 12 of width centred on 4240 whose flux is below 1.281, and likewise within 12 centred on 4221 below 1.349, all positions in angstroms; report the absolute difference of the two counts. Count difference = 2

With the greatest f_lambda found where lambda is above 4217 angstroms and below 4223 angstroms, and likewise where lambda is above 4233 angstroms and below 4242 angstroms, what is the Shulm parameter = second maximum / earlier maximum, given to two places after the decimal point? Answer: 0.87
